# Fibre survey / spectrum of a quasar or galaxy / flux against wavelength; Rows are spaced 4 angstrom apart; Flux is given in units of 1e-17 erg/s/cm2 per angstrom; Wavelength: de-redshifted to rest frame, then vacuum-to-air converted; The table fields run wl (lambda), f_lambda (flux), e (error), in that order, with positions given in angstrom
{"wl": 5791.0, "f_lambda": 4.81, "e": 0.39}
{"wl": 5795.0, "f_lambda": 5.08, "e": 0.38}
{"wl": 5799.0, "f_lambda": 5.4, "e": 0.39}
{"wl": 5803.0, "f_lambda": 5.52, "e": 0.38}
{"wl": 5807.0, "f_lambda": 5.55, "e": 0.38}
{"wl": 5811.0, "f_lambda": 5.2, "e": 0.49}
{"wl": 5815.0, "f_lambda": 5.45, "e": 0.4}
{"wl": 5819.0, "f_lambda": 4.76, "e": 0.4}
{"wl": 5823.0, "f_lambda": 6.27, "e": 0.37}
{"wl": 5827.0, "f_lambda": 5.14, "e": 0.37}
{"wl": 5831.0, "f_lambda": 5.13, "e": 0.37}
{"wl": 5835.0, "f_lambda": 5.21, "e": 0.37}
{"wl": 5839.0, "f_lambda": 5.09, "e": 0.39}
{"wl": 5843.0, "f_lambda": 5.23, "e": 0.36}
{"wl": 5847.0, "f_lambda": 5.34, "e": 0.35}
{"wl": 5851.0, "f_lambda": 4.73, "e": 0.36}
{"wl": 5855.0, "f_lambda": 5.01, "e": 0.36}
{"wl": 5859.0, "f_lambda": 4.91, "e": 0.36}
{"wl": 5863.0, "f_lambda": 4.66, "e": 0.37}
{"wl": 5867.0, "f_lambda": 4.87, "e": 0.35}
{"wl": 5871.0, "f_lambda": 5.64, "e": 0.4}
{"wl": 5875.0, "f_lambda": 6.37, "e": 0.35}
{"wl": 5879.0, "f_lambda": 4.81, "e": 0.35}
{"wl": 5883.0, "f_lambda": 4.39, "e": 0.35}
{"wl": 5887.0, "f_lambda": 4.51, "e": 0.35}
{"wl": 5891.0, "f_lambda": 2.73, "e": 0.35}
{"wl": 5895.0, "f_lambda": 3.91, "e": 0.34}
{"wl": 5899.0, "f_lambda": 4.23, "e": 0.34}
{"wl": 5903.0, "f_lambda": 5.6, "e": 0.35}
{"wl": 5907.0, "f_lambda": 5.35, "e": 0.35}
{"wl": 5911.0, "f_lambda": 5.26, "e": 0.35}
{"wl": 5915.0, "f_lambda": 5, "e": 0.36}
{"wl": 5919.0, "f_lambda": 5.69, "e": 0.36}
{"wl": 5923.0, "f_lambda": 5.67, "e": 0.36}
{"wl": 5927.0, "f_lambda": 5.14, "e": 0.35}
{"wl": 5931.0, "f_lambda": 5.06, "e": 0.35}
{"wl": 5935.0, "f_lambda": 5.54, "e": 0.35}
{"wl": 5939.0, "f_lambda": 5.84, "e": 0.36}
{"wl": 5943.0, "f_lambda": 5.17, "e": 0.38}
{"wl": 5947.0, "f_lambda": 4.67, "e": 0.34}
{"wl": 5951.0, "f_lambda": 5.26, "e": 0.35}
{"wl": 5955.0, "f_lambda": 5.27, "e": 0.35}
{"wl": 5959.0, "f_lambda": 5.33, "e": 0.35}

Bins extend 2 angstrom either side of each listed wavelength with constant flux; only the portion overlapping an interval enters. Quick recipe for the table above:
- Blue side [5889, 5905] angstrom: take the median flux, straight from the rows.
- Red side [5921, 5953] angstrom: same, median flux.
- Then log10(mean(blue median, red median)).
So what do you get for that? 0.67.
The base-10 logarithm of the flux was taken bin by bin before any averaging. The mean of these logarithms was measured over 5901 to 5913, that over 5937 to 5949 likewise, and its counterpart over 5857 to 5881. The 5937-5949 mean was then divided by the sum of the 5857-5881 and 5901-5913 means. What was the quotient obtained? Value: 0.495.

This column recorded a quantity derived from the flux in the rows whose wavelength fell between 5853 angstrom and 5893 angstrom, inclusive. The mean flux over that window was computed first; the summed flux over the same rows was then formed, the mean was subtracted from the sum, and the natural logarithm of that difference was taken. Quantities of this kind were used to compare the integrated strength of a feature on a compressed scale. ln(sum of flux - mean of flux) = 3.76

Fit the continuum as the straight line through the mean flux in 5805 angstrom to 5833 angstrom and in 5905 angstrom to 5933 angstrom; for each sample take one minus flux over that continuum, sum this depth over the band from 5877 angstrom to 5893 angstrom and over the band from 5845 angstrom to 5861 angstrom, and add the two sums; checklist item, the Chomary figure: 1.2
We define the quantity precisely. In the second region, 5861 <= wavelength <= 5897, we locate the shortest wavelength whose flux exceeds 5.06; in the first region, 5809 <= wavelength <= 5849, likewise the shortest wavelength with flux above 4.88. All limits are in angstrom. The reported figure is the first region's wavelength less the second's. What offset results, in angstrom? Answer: -60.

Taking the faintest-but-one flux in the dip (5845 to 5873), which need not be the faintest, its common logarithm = 0.67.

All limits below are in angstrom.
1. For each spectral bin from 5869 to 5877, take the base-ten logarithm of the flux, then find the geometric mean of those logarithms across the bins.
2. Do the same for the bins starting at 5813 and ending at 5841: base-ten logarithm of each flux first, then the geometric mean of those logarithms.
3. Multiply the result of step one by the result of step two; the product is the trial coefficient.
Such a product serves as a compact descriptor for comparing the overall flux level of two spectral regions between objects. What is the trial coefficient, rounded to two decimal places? 0.56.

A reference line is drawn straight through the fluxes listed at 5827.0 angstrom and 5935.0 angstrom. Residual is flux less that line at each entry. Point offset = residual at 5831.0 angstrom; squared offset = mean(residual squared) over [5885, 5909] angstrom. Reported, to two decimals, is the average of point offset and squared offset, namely 0.93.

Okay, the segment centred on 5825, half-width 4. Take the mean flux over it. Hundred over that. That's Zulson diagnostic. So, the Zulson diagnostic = 17.5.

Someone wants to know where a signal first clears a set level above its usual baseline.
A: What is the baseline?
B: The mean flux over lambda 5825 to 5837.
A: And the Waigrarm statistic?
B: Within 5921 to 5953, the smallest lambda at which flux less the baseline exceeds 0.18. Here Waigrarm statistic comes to 5923.0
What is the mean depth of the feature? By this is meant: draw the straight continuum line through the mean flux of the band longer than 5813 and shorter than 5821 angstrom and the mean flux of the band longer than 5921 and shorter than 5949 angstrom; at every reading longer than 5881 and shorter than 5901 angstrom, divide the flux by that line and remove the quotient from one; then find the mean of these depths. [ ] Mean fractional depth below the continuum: 0.24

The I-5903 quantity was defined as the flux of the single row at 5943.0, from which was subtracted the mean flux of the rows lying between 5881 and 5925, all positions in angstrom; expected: 0.41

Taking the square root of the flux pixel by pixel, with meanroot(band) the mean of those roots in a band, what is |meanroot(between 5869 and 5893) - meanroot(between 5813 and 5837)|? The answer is 0.145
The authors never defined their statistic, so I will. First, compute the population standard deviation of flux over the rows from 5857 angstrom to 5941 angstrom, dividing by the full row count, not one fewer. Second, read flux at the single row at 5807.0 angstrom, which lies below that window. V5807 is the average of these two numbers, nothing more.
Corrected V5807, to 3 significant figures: 3.16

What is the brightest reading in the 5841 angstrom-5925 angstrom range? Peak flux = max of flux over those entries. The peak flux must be 6.37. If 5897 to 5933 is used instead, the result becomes 5.69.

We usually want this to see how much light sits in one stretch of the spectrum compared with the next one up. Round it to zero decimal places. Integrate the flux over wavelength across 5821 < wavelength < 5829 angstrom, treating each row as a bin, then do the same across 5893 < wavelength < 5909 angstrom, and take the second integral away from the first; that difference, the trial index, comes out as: -31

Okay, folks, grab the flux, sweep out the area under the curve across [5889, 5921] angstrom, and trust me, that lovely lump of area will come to 151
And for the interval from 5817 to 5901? 412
